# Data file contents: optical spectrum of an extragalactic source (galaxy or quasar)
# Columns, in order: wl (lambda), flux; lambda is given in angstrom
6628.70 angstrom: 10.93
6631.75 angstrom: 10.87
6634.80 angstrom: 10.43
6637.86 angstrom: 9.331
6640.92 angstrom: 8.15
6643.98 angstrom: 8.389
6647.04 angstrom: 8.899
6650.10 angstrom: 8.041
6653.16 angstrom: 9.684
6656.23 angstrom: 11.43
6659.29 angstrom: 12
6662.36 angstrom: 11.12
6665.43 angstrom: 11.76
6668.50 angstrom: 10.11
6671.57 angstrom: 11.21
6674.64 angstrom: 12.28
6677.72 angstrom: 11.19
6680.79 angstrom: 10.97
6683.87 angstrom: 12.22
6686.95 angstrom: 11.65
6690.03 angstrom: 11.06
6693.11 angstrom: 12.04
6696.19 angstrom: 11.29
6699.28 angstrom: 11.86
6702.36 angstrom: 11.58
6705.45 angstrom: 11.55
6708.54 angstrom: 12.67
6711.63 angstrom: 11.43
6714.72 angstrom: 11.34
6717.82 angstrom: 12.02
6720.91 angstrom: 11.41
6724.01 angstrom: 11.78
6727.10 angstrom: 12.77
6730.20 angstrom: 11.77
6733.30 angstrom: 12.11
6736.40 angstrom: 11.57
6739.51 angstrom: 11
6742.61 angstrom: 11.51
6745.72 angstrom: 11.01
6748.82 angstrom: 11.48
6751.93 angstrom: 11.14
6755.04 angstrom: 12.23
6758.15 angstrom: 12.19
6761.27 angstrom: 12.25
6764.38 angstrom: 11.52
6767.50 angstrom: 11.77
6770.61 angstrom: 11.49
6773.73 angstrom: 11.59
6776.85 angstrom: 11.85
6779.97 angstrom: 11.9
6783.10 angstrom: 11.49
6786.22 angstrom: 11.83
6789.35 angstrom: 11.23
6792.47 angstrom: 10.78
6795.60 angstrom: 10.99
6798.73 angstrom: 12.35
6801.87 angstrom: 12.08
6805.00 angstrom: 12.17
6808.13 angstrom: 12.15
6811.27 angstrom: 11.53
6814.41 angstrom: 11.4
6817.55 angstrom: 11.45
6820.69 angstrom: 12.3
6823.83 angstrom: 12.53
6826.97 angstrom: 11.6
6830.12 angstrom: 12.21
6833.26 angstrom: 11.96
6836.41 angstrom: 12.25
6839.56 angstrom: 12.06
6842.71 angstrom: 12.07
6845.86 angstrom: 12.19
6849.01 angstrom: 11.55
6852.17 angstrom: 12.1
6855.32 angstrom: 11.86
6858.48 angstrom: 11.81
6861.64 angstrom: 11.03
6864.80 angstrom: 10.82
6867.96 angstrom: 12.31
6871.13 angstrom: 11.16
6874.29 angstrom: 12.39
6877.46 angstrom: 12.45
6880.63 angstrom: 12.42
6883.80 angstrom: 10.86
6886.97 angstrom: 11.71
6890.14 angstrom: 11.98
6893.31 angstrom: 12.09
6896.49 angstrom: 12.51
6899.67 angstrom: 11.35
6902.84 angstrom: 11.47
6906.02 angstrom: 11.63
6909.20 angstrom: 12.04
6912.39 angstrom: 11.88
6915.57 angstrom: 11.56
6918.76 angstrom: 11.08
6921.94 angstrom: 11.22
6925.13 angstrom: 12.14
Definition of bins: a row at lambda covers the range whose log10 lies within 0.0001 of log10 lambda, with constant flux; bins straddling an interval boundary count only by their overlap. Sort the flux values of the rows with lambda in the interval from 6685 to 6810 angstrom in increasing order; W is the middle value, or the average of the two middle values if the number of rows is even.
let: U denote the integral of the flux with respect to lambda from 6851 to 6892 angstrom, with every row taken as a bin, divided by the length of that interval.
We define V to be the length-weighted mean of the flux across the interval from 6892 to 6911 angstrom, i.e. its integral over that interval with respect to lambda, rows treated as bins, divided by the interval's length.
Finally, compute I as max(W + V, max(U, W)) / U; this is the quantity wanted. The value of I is 1.99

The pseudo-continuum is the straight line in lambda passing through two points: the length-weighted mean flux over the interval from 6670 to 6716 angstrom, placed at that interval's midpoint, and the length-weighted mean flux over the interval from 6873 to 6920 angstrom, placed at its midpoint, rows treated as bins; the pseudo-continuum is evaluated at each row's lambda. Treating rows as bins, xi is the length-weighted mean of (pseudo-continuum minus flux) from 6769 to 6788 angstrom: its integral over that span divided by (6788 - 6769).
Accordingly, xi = 0.023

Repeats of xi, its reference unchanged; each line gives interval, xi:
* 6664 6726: 0.046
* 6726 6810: -0.006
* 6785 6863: -0.066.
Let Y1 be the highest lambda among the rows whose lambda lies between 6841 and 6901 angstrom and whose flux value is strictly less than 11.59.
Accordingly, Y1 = 6899.67 angstrom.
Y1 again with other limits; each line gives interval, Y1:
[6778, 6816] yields 6814.41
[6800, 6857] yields 6849.01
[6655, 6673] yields 6671.57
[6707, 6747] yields 6745.72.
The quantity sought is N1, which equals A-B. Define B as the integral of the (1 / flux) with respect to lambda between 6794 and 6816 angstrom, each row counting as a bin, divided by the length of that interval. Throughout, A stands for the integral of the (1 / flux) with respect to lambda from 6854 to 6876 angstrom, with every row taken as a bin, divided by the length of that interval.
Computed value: 0.0014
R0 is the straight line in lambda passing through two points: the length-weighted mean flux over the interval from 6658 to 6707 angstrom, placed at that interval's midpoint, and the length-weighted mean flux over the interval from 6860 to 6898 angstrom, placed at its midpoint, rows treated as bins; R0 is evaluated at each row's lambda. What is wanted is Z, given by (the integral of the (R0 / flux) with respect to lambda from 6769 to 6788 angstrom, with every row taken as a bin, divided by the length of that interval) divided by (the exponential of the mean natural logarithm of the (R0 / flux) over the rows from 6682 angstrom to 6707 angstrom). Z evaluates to 1.01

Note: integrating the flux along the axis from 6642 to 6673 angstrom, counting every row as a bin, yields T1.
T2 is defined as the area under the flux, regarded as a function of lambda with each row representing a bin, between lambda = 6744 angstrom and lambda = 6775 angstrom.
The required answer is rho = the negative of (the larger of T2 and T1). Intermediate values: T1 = 317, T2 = 362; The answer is -362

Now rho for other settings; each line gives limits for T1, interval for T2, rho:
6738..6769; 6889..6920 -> -365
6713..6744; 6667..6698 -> -364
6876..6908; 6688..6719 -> -379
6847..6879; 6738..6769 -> -376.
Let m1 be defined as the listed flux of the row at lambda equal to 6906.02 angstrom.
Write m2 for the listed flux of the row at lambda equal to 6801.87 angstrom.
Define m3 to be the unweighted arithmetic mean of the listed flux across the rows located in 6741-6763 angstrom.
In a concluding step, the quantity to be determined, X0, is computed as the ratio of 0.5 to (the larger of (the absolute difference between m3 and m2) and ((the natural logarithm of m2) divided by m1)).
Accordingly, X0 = 1.3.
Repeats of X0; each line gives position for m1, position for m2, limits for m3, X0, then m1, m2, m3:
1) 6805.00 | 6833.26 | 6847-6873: 1.3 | 12.17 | 11.96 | 11.6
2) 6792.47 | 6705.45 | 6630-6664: 0.3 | 10.78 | 11.55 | 9.8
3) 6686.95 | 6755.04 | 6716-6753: 0.8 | 11.65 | 12.23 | 11.6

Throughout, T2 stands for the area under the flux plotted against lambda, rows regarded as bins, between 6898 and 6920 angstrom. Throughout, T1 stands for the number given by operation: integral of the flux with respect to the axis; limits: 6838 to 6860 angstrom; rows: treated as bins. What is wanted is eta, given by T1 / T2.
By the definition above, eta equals 1.03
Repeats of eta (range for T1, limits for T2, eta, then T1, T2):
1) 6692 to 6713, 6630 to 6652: 1.22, 247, 202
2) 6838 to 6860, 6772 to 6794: 1.04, 263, 254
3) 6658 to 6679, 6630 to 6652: 1.18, 239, 202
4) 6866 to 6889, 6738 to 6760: 1.08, 273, 253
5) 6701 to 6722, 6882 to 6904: 0.95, 246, 258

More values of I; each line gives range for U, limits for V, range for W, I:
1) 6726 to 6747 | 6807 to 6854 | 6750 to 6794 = 2.03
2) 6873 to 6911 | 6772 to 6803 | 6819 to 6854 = 1.99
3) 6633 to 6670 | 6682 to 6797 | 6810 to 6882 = 2.38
